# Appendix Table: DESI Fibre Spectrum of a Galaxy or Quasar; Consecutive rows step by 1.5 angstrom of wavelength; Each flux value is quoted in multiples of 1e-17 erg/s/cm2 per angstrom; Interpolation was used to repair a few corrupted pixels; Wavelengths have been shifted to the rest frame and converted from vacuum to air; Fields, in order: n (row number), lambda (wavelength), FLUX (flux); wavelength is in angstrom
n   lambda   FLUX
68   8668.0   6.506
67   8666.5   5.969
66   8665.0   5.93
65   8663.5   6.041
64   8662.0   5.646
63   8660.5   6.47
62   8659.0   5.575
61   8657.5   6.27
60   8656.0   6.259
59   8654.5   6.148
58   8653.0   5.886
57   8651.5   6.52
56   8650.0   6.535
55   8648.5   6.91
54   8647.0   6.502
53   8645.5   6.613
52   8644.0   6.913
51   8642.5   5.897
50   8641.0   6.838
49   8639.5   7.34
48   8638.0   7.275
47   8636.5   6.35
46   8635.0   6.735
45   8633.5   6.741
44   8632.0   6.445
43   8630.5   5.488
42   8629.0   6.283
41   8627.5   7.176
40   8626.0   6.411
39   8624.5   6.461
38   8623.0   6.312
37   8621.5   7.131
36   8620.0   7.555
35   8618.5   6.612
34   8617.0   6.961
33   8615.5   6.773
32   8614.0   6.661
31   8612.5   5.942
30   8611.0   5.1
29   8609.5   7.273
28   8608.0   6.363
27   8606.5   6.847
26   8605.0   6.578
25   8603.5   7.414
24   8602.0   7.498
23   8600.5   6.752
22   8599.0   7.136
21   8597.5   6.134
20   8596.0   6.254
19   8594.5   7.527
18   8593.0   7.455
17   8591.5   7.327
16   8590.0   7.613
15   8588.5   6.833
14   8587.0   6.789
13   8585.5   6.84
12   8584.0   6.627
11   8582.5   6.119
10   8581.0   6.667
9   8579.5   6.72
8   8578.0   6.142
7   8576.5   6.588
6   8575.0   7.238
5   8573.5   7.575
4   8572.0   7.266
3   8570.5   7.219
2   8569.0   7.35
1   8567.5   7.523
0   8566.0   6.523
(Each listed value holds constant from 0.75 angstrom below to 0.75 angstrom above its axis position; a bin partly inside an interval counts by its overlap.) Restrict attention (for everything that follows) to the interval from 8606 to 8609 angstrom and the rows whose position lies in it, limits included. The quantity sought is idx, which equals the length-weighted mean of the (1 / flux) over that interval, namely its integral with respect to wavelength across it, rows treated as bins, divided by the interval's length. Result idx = 0.151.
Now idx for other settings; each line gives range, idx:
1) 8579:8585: 0.153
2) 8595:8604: 0.147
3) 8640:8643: 0.155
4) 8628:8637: 0.158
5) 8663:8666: 0.167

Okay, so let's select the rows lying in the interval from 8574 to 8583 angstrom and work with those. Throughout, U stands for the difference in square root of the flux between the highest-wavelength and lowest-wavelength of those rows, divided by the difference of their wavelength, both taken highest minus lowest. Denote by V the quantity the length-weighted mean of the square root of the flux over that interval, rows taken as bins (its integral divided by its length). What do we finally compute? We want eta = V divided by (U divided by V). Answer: -229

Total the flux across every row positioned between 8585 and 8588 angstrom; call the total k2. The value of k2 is 13.6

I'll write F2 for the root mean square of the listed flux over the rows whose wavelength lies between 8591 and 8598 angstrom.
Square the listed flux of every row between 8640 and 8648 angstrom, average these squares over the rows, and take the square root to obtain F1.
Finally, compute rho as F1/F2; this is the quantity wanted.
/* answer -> 0.94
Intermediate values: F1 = 6.6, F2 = 6.97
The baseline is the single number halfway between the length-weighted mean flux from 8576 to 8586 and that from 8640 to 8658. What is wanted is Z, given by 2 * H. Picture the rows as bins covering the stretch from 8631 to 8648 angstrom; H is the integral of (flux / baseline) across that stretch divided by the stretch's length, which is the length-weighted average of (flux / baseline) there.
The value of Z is 2.06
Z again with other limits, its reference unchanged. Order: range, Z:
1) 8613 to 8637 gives 2.04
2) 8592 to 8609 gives 2.13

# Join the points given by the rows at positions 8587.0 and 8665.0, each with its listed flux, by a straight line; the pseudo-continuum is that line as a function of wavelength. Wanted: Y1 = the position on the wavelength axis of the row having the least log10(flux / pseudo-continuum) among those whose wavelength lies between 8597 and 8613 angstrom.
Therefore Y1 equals 8611.0 angstrom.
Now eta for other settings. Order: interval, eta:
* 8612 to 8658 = 4458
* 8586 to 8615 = -7439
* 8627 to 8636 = -578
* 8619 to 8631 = -171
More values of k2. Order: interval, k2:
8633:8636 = 13.5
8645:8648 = 13.1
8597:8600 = 13.3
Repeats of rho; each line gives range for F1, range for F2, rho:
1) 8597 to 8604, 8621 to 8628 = 1.04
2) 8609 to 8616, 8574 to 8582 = 0.96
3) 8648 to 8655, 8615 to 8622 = 0.91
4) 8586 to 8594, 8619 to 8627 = 1.06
